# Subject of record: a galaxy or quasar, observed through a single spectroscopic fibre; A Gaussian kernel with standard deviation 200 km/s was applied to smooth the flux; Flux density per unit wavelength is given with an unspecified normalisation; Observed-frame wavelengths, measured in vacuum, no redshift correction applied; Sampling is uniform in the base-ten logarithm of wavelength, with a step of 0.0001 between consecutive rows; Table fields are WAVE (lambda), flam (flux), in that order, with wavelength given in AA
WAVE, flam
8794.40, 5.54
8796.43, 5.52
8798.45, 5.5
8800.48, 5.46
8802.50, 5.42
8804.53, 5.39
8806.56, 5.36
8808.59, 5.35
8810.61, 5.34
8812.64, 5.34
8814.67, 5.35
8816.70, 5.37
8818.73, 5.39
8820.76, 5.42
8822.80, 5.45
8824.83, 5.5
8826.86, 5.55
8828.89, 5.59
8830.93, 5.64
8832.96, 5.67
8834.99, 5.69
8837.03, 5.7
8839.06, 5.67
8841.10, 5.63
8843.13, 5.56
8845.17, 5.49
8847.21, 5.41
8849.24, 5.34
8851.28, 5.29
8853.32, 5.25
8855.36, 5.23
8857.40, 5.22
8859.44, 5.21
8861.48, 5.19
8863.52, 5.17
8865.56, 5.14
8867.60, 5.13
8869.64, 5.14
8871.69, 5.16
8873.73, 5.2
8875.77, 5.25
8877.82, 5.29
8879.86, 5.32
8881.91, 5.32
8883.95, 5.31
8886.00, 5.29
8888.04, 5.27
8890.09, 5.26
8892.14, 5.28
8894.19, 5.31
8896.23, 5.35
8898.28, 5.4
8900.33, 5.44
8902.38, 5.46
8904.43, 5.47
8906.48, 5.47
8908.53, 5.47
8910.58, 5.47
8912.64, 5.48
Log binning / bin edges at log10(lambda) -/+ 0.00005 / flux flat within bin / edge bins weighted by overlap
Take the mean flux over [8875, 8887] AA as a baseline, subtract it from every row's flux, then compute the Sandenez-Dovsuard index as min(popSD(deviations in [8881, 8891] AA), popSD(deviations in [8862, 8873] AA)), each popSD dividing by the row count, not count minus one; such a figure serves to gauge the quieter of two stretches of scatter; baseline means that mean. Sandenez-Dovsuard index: 0.015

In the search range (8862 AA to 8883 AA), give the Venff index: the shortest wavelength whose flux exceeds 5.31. 8879.86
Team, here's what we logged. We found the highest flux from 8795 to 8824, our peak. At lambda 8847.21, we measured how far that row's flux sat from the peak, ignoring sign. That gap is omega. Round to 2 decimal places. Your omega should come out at 0.11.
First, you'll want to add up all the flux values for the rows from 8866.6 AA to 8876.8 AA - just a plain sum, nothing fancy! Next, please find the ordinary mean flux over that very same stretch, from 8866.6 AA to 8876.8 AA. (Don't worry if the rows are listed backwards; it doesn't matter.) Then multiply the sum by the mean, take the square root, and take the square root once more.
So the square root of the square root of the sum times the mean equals 3.402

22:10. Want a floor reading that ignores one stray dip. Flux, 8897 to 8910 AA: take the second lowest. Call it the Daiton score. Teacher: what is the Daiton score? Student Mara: 5.44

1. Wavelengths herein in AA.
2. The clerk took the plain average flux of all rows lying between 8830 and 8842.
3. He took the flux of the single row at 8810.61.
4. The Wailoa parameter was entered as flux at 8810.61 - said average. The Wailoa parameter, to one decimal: -0.3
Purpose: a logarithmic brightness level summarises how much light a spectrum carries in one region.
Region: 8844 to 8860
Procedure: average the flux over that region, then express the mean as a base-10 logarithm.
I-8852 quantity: 0.725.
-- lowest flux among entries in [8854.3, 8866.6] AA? 5.14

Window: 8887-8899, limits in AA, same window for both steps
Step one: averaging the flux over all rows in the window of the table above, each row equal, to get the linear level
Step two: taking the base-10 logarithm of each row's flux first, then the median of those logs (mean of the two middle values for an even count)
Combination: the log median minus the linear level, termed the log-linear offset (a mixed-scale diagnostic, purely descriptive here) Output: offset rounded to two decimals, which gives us -4.59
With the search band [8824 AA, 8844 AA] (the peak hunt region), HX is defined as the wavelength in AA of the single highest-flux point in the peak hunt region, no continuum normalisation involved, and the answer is 8837.03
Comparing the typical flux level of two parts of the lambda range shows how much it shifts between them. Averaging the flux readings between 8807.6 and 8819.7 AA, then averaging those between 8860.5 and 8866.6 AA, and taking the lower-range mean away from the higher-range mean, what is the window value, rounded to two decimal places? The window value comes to -0.19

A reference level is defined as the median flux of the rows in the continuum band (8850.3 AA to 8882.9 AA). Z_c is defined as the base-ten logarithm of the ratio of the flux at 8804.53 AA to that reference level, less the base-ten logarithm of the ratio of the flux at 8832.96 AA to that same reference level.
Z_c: -0.022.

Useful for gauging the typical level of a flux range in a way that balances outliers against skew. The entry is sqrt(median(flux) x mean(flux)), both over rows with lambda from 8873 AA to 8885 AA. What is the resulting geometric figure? 5.29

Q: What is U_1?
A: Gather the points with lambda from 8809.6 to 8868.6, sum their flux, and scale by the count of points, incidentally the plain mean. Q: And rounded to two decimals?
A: 5.41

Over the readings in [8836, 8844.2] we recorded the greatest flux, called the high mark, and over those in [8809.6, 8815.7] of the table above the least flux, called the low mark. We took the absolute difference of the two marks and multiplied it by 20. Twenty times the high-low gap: 7.2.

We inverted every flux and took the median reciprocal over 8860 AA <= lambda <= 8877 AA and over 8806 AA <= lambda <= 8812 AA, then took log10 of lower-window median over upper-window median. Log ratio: -0.015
